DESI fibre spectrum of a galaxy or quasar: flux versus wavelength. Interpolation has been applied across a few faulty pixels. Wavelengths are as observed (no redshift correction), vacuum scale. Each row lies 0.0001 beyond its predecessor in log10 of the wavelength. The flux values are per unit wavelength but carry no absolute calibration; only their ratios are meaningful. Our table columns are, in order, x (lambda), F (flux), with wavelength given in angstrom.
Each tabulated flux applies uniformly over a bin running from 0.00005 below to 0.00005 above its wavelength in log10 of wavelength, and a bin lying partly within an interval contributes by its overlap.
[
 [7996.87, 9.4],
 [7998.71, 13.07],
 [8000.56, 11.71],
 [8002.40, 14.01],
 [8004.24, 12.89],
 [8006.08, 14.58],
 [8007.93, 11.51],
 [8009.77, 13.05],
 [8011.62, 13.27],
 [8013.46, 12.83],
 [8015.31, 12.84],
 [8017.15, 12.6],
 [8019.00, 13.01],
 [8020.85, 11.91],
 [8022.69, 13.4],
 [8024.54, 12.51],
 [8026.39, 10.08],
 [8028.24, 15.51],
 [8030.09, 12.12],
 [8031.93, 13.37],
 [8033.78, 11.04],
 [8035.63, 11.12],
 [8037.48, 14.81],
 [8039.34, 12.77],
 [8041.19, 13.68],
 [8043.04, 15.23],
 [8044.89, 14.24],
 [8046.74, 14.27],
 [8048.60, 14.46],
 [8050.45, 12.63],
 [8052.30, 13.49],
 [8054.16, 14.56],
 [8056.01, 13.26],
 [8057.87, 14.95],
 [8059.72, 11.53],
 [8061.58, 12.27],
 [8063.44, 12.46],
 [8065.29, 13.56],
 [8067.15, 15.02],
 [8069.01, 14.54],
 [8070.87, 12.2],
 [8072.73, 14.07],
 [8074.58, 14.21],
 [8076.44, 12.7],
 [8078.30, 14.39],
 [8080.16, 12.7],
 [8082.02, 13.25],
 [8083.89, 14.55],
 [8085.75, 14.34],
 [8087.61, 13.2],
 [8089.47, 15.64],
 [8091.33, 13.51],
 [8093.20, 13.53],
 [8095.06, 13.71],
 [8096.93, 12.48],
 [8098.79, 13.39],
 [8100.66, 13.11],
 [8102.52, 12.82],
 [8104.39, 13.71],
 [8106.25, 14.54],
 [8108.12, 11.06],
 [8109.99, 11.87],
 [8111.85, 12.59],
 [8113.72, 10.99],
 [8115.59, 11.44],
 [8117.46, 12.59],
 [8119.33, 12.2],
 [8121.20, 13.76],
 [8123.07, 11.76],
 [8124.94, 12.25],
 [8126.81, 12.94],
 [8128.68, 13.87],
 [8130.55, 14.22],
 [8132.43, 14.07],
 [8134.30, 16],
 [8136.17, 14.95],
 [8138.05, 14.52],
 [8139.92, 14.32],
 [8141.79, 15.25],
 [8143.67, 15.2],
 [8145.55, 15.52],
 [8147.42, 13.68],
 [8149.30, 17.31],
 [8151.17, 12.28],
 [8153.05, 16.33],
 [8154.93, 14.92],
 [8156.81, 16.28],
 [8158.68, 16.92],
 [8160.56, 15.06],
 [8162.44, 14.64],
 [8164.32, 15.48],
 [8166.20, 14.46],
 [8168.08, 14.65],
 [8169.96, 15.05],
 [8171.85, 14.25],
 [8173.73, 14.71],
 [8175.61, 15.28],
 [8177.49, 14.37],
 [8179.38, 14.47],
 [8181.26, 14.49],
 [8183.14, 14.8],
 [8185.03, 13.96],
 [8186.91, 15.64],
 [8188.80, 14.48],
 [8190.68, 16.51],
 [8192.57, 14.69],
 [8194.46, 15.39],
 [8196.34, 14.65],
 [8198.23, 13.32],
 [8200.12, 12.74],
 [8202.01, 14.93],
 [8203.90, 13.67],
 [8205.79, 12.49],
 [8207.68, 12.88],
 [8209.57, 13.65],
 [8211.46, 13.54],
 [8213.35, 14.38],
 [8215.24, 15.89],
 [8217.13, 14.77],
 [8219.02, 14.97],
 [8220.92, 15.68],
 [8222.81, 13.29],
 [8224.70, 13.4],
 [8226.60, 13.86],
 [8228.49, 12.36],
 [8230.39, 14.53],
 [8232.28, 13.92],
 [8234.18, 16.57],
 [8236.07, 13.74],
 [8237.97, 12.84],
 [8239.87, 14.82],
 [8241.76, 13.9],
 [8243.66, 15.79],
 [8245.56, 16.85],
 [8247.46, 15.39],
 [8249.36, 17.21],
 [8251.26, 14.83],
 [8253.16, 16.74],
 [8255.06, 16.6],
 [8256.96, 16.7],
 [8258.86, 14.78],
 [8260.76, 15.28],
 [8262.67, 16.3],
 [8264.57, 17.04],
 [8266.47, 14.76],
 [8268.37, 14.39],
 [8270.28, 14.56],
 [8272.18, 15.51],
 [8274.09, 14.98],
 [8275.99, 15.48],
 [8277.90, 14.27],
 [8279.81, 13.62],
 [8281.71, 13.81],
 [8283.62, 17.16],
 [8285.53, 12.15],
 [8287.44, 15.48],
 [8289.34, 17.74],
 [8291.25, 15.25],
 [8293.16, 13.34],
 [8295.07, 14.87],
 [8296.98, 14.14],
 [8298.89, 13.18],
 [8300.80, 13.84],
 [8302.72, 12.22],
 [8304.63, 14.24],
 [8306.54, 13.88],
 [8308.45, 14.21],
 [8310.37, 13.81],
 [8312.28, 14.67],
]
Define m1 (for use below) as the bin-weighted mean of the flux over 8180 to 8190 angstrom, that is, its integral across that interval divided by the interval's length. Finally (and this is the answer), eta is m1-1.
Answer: 13.7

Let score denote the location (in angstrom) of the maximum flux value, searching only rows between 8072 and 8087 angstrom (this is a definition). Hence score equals 8083.89 angstrom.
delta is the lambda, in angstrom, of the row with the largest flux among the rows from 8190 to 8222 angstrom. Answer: 8190.68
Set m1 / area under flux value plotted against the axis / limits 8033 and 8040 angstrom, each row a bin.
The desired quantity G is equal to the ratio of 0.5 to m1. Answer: 0.0057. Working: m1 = 87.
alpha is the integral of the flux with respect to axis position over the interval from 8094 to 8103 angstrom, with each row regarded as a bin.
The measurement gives 118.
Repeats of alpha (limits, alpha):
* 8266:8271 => 73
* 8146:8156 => 150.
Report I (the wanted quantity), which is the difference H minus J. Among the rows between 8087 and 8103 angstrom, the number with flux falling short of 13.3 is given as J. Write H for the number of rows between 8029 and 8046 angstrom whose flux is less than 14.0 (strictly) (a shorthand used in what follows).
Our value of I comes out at 2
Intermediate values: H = 6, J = 4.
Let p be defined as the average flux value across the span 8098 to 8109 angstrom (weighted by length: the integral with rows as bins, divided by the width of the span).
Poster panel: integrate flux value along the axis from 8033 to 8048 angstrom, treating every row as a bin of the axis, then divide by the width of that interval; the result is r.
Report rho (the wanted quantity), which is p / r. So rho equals 0.98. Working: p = 13.1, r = 13.4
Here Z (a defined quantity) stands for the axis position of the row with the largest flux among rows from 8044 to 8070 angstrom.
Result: 8067.15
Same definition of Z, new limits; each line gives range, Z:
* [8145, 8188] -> 8149.30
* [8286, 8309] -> 8289.34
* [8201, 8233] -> 8215.24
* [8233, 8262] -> 8249.36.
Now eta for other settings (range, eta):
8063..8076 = 12.7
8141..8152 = 13.9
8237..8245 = 13.5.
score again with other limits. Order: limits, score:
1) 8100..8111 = 8106.25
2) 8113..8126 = 8121.20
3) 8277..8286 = 8283.62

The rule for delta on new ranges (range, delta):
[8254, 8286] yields 8283.62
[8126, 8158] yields 8149.30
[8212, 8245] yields 8234.18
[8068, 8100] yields 8089.47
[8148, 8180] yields 8149.30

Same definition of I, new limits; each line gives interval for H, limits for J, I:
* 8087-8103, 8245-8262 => 8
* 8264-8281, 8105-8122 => -6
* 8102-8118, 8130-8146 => 8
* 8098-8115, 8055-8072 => 3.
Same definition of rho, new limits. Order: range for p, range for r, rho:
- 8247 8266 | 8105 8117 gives 1.32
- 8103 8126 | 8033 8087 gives 0.92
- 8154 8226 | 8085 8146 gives 1.08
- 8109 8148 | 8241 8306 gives 0.90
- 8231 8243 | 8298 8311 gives 1.05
